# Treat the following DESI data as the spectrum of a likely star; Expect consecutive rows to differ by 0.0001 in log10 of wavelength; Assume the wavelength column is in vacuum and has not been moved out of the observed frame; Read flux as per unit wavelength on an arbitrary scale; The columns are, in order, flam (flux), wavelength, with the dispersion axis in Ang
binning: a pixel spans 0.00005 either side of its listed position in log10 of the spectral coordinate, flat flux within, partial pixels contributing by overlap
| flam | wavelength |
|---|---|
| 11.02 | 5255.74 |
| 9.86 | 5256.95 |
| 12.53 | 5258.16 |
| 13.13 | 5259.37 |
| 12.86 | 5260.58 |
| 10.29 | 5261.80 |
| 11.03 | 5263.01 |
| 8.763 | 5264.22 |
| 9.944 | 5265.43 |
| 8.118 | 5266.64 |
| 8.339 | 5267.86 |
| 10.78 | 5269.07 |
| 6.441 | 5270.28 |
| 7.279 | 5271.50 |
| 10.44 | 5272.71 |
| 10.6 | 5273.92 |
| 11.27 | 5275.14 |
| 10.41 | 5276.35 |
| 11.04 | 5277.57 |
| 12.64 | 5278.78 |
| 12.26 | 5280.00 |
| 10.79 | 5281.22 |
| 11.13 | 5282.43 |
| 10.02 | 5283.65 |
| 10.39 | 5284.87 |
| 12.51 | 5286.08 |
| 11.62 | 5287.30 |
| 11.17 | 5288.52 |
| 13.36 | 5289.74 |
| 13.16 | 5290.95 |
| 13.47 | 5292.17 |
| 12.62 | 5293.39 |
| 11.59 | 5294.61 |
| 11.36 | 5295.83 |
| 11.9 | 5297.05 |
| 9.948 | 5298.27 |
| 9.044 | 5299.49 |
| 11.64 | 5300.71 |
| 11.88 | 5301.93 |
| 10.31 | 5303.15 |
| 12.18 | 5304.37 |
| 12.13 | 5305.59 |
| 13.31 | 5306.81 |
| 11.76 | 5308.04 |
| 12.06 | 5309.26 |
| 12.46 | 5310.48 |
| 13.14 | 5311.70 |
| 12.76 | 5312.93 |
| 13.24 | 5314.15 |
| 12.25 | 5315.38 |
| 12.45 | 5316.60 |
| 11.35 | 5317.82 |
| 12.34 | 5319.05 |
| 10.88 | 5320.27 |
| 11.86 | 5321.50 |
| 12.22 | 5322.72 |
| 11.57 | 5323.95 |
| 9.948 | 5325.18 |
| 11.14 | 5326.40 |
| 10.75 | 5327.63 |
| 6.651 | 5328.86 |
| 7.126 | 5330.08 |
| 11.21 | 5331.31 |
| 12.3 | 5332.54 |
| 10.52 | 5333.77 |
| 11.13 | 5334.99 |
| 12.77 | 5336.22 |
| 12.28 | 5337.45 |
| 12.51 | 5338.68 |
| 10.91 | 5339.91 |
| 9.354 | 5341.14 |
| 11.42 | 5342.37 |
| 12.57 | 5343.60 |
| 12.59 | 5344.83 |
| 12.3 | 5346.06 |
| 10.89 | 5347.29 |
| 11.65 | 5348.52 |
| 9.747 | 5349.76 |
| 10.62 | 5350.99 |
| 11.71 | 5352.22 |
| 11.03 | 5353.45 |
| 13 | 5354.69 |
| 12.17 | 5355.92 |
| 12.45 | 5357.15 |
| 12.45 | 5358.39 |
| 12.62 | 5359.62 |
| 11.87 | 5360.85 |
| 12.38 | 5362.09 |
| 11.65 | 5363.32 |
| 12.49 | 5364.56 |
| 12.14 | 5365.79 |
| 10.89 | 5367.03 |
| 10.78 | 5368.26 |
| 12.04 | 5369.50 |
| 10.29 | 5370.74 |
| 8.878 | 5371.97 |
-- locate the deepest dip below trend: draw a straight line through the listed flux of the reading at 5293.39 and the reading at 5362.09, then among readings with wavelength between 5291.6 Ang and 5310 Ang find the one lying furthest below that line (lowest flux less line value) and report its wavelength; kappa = 5299.49 Ang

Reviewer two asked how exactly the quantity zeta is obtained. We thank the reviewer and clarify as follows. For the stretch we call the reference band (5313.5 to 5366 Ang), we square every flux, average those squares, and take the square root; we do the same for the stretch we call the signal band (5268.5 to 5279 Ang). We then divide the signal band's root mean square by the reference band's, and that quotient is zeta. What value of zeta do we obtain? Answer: 0.89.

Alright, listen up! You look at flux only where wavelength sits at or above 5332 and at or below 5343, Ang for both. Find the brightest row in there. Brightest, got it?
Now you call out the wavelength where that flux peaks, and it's 5336.22 Ang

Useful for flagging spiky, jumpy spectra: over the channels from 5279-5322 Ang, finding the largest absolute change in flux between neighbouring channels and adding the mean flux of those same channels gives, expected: 14.4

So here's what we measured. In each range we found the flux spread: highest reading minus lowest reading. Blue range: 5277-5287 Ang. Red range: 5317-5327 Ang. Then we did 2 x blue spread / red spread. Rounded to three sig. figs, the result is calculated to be 2.19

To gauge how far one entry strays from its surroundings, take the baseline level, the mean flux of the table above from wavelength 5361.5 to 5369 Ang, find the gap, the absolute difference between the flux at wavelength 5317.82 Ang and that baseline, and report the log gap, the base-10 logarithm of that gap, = -0.4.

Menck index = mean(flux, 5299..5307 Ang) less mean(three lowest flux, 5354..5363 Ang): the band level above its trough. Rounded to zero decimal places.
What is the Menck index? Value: -1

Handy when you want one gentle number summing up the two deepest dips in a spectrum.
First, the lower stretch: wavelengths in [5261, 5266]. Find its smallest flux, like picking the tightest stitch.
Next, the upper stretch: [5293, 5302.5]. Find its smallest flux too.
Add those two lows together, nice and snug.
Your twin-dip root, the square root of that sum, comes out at 4.2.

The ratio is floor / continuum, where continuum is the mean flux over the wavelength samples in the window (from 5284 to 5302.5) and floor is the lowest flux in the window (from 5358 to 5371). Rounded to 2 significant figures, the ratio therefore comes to 0.88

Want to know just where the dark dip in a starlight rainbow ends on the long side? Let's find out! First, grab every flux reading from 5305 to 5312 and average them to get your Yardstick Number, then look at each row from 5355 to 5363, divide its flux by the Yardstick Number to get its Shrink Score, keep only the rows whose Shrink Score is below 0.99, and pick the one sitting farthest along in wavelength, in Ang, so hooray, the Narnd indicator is 5360.85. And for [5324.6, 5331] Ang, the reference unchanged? 5330.08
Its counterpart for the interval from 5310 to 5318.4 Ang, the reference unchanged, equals 5317.82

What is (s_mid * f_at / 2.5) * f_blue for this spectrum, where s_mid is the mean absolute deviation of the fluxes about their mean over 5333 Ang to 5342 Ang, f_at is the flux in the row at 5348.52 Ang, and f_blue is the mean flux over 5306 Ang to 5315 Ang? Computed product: 59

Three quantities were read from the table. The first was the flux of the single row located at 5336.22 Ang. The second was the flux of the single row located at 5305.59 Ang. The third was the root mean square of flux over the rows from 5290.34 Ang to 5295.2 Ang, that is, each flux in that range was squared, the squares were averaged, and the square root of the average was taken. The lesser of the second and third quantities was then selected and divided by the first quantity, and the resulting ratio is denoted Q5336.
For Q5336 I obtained 0.95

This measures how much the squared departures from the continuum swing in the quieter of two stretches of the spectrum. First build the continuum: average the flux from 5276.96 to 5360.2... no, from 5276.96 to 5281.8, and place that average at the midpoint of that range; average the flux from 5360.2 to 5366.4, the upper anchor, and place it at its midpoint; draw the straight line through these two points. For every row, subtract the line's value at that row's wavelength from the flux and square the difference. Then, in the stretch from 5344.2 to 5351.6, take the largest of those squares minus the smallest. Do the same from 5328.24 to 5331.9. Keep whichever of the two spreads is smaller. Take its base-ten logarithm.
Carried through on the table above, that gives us 0.7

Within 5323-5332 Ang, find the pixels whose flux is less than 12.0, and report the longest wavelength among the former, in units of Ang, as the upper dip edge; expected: 5331.31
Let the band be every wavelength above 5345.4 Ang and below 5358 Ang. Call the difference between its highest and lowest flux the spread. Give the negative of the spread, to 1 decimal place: -3.3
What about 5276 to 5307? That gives -4.4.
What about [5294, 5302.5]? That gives -2.9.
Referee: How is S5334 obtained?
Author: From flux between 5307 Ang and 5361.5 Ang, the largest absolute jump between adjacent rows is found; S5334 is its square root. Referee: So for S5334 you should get 2.0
